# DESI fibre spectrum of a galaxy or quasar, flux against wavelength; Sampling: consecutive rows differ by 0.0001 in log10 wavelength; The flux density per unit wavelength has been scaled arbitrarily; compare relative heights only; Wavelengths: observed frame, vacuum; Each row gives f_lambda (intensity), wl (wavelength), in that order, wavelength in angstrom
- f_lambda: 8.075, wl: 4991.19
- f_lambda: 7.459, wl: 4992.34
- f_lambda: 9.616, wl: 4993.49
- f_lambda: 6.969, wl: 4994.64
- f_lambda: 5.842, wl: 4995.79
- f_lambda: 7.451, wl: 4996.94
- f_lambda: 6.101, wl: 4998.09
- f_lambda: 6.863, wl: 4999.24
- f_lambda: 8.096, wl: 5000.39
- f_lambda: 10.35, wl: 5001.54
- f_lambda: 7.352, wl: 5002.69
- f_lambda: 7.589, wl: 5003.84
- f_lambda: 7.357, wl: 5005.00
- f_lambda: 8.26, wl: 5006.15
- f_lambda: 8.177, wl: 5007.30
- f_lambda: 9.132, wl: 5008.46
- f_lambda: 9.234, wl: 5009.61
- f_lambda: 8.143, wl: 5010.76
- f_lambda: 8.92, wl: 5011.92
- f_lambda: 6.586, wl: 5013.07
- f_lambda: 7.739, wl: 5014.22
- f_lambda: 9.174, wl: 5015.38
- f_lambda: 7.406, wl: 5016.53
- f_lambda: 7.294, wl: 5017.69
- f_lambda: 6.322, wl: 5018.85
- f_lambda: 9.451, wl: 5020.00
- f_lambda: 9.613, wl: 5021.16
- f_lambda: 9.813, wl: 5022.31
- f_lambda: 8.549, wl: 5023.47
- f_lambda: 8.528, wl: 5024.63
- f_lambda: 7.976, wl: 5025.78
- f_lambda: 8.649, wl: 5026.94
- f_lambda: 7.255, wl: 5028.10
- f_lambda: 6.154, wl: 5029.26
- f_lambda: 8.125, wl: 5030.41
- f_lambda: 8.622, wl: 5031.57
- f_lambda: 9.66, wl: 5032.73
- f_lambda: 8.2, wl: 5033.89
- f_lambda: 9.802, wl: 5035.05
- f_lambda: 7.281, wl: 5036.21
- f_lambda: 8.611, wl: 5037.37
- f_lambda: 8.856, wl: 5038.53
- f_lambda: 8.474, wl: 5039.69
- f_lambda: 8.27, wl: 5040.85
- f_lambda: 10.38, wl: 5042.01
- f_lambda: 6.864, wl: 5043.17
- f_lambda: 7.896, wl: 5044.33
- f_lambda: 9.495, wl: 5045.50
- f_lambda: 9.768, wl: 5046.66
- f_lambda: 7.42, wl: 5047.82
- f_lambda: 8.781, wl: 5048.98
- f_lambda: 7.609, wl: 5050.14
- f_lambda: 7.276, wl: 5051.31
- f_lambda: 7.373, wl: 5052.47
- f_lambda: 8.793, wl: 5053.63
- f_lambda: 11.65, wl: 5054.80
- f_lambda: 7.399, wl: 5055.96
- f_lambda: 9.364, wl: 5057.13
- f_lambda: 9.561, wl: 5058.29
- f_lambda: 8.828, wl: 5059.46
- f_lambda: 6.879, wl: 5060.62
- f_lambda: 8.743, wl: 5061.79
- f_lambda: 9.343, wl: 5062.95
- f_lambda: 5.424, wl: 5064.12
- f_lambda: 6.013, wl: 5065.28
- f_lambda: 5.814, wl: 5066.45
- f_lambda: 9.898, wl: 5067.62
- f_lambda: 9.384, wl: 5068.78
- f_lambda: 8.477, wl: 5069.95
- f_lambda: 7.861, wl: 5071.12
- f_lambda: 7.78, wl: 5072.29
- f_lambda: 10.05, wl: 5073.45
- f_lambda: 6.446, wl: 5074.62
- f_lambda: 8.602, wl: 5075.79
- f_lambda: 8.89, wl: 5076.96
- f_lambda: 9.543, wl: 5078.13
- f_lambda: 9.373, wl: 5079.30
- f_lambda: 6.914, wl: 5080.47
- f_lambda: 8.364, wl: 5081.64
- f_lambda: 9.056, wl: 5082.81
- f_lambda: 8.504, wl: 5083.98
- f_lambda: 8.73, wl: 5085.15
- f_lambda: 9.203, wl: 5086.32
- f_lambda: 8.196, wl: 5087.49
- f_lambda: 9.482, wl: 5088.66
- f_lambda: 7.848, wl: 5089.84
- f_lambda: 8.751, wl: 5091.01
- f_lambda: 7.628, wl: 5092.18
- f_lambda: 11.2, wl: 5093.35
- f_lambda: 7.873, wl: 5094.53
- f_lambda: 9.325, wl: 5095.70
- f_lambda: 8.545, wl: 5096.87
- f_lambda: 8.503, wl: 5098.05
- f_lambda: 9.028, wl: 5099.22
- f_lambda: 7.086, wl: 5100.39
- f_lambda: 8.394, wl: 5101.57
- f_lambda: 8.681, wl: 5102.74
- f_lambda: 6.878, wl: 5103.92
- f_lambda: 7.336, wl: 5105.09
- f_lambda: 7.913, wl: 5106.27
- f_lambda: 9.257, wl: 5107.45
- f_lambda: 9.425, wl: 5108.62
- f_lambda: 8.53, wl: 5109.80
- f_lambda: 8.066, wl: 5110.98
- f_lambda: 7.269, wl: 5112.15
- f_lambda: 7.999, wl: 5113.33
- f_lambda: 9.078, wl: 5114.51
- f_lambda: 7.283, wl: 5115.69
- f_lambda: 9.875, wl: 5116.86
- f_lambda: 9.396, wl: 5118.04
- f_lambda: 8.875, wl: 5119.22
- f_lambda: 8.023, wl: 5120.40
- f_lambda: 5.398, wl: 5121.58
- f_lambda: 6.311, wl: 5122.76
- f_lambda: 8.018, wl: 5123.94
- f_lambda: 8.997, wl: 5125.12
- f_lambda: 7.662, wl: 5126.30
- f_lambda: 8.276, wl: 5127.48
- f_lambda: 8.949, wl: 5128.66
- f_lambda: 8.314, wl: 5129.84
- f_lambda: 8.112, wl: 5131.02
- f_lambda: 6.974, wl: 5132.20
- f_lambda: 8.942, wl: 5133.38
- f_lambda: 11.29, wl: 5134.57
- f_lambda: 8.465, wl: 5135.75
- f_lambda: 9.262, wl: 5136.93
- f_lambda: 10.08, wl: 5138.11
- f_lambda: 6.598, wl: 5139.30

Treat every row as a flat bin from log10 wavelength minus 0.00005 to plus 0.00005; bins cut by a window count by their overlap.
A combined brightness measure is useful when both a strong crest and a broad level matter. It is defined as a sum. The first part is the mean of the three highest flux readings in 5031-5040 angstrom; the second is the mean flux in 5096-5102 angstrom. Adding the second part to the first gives 17.8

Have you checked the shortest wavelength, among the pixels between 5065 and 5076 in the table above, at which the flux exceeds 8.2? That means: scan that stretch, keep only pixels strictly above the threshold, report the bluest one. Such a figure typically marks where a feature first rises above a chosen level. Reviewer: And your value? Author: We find 5067.62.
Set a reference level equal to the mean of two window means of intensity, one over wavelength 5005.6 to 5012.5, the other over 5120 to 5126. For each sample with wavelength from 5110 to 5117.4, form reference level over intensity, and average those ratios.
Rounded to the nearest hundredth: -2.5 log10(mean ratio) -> 0.02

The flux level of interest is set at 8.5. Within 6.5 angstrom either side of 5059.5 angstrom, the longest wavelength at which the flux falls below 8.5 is 5065.28 angstrom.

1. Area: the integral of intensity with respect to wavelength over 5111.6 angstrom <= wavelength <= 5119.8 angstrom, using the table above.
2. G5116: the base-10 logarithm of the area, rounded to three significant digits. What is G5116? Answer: 1.85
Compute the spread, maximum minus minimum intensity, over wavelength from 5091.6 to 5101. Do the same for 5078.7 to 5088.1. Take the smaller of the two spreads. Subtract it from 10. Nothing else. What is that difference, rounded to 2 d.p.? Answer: 7.54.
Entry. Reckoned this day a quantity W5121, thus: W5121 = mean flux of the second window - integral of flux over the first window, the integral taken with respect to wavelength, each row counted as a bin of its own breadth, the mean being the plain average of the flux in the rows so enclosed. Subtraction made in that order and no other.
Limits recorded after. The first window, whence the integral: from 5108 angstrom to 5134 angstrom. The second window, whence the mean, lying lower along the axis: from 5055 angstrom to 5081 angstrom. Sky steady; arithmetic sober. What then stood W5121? -204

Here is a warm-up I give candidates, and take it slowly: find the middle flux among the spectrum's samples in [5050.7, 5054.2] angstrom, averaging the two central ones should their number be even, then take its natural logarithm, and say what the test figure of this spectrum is 2.00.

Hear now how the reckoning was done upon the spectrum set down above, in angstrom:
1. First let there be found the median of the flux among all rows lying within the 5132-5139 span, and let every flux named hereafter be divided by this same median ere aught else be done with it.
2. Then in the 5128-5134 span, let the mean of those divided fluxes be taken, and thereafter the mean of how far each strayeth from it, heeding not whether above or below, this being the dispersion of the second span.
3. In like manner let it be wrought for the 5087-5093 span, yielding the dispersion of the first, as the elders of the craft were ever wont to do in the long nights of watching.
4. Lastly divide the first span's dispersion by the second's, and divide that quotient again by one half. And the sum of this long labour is 2.1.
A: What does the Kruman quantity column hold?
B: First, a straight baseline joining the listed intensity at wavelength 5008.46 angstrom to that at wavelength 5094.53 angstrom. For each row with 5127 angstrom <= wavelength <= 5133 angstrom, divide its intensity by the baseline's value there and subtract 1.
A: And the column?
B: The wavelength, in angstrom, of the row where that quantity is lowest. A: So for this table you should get 5132.20 angstrom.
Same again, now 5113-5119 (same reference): 5115.69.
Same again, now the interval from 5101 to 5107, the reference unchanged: 5103.92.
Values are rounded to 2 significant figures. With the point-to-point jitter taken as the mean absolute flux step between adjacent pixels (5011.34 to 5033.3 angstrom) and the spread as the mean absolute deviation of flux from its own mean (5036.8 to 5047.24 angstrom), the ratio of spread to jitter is 0.72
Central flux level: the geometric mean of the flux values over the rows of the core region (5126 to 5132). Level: 8.25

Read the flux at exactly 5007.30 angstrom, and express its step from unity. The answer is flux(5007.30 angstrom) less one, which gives 7.2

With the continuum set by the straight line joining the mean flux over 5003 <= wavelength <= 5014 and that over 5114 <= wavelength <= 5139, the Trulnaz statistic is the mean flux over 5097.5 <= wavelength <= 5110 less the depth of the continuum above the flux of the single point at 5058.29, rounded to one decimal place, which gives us 9.6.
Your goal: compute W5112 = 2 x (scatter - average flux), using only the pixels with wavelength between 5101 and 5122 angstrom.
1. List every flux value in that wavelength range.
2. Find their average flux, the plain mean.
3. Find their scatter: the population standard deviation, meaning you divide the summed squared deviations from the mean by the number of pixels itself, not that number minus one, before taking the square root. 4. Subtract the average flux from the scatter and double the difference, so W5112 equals -14.3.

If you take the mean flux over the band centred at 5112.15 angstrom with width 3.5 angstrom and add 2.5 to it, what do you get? 10.3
